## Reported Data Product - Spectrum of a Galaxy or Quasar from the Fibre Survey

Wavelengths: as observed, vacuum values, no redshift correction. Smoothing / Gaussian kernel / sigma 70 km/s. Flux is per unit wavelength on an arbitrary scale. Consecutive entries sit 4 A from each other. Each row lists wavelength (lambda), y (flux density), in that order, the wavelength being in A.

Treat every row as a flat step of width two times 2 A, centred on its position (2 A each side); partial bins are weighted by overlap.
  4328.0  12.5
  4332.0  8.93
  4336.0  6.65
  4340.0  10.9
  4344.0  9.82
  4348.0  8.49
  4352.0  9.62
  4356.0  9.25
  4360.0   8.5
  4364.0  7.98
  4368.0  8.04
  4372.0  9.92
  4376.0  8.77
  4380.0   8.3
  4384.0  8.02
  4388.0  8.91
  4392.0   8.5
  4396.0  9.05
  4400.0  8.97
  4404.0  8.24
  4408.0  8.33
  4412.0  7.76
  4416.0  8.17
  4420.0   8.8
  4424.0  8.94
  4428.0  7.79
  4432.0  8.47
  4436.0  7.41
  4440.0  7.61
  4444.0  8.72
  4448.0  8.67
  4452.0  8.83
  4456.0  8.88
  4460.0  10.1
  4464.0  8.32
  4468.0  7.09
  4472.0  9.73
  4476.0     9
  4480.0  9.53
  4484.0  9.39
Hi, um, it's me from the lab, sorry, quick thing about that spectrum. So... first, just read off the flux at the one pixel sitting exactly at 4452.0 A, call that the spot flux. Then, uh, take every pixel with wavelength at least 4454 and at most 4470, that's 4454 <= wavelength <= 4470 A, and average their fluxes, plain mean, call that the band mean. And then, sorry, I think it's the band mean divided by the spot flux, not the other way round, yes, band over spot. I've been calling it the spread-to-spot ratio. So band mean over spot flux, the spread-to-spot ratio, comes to 0.97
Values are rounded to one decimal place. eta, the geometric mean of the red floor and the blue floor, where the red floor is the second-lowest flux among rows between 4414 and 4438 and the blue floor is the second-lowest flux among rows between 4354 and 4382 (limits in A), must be 7.9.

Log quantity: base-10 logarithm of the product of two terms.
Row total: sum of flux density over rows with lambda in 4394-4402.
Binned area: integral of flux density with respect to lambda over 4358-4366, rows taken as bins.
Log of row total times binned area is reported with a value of 3.075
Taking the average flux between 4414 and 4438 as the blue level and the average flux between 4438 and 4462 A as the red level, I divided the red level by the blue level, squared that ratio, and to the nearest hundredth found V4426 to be 1.13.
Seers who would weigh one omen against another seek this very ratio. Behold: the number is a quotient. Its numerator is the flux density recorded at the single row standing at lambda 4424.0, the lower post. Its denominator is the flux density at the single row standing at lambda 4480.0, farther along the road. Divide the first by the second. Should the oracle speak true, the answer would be 0.94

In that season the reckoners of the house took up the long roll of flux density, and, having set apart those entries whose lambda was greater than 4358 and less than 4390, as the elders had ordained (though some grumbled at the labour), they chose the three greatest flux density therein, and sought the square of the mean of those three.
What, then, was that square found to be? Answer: 85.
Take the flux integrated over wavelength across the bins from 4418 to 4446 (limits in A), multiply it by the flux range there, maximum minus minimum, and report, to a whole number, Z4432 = 353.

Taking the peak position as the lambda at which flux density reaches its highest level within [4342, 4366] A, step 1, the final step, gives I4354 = 4344.0 A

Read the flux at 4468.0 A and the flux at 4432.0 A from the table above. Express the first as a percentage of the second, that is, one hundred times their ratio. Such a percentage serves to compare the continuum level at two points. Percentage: 84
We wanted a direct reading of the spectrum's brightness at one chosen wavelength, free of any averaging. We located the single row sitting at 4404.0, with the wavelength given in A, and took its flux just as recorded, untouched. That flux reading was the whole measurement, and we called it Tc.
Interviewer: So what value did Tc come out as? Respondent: 8.24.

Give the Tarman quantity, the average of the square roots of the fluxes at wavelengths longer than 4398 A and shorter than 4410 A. 2.92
